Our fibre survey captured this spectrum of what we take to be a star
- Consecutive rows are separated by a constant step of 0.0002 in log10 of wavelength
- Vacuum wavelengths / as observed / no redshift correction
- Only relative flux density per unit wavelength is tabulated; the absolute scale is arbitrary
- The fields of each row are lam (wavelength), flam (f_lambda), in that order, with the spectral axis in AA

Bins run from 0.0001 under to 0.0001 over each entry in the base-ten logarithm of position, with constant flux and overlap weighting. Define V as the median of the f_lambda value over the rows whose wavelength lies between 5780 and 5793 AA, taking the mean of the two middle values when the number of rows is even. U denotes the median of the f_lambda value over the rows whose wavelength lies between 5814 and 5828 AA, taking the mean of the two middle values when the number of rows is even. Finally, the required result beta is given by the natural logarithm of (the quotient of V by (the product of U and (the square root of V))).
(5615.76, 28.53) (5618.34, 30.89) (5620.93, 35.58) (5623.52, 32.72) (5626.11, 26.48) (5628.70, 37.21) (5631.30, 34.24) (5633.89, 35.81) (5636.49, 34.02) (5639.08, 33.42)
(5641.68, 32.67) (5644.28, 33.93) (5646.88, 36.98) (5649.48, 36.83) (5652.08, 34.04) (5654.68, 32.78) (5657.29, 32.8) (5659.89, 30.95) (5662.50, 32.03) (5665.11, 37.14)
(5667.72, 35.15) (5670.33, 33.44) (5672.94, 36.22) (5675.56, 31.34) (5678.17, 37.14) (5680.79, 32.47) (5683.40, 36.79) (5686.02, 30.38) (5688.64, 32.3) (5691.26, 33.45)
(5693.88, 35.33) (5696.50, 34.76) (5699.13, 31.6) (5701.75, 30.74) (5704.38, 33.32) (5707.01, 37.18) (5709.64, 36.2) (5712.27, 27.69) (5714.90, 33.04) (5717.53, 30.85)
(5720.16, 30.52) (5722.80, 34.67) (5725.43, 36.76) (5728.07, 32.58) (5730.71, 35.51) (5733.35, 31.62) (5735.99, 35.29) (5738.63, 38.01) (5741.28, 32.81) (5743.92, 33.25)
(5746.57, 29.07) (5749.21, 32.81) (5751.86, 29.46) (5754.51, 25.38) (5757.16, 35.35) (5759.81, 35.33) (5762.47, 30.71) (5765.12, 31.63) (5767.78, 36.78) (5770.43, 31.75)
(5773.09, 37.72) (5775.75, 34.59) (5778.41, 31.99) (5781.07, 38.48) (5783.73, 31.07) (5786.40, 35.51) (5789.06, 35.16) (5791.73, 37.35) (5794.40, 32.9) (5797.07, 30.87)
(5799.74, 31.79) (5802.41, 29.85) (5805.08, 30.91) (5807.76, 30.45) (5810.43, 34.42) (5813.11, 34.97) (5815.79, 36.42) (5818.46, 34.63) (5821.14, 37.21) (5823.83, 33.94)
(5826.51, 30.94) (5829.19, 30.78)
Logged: -1.76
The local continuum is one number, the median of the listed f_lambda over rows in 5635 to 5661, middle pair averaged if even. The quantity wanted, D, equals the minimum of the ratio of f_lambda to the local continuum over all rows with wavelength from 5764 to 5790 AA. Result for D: 0.92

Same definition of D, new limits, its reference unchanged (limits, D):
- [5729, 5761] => 0.75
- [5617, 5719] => 0.79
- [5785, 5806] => 0.89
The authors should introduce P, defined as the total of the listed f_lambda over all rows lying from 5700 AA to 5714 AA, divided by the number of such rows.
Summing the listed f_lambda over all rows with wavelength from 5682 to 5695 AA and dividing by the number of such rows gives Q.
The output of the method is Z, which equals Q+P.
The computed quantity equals 66.7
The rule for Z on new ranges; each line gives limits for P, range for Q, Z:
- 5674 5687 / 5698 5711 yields 67.4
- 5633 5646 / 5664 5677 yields 68.6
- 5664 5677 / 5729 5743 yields 69.3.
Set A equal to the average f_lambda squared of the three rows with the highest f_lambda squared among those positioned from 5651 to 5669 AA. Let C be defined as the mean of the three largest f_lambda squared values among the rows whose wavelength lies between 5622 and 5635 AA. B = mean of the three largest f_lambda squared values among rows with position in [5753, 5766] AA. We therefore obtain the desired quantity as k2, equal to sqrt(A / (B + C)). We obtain 0.717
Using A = 1258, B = 1166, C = 1280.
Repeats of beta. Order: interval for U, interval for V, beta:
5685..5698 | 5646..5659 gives -1.75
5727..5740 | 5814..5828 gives -1.79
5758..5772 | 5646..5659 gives -1.69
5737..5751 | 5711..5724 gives -1.78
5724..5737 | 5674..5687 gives -1.82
